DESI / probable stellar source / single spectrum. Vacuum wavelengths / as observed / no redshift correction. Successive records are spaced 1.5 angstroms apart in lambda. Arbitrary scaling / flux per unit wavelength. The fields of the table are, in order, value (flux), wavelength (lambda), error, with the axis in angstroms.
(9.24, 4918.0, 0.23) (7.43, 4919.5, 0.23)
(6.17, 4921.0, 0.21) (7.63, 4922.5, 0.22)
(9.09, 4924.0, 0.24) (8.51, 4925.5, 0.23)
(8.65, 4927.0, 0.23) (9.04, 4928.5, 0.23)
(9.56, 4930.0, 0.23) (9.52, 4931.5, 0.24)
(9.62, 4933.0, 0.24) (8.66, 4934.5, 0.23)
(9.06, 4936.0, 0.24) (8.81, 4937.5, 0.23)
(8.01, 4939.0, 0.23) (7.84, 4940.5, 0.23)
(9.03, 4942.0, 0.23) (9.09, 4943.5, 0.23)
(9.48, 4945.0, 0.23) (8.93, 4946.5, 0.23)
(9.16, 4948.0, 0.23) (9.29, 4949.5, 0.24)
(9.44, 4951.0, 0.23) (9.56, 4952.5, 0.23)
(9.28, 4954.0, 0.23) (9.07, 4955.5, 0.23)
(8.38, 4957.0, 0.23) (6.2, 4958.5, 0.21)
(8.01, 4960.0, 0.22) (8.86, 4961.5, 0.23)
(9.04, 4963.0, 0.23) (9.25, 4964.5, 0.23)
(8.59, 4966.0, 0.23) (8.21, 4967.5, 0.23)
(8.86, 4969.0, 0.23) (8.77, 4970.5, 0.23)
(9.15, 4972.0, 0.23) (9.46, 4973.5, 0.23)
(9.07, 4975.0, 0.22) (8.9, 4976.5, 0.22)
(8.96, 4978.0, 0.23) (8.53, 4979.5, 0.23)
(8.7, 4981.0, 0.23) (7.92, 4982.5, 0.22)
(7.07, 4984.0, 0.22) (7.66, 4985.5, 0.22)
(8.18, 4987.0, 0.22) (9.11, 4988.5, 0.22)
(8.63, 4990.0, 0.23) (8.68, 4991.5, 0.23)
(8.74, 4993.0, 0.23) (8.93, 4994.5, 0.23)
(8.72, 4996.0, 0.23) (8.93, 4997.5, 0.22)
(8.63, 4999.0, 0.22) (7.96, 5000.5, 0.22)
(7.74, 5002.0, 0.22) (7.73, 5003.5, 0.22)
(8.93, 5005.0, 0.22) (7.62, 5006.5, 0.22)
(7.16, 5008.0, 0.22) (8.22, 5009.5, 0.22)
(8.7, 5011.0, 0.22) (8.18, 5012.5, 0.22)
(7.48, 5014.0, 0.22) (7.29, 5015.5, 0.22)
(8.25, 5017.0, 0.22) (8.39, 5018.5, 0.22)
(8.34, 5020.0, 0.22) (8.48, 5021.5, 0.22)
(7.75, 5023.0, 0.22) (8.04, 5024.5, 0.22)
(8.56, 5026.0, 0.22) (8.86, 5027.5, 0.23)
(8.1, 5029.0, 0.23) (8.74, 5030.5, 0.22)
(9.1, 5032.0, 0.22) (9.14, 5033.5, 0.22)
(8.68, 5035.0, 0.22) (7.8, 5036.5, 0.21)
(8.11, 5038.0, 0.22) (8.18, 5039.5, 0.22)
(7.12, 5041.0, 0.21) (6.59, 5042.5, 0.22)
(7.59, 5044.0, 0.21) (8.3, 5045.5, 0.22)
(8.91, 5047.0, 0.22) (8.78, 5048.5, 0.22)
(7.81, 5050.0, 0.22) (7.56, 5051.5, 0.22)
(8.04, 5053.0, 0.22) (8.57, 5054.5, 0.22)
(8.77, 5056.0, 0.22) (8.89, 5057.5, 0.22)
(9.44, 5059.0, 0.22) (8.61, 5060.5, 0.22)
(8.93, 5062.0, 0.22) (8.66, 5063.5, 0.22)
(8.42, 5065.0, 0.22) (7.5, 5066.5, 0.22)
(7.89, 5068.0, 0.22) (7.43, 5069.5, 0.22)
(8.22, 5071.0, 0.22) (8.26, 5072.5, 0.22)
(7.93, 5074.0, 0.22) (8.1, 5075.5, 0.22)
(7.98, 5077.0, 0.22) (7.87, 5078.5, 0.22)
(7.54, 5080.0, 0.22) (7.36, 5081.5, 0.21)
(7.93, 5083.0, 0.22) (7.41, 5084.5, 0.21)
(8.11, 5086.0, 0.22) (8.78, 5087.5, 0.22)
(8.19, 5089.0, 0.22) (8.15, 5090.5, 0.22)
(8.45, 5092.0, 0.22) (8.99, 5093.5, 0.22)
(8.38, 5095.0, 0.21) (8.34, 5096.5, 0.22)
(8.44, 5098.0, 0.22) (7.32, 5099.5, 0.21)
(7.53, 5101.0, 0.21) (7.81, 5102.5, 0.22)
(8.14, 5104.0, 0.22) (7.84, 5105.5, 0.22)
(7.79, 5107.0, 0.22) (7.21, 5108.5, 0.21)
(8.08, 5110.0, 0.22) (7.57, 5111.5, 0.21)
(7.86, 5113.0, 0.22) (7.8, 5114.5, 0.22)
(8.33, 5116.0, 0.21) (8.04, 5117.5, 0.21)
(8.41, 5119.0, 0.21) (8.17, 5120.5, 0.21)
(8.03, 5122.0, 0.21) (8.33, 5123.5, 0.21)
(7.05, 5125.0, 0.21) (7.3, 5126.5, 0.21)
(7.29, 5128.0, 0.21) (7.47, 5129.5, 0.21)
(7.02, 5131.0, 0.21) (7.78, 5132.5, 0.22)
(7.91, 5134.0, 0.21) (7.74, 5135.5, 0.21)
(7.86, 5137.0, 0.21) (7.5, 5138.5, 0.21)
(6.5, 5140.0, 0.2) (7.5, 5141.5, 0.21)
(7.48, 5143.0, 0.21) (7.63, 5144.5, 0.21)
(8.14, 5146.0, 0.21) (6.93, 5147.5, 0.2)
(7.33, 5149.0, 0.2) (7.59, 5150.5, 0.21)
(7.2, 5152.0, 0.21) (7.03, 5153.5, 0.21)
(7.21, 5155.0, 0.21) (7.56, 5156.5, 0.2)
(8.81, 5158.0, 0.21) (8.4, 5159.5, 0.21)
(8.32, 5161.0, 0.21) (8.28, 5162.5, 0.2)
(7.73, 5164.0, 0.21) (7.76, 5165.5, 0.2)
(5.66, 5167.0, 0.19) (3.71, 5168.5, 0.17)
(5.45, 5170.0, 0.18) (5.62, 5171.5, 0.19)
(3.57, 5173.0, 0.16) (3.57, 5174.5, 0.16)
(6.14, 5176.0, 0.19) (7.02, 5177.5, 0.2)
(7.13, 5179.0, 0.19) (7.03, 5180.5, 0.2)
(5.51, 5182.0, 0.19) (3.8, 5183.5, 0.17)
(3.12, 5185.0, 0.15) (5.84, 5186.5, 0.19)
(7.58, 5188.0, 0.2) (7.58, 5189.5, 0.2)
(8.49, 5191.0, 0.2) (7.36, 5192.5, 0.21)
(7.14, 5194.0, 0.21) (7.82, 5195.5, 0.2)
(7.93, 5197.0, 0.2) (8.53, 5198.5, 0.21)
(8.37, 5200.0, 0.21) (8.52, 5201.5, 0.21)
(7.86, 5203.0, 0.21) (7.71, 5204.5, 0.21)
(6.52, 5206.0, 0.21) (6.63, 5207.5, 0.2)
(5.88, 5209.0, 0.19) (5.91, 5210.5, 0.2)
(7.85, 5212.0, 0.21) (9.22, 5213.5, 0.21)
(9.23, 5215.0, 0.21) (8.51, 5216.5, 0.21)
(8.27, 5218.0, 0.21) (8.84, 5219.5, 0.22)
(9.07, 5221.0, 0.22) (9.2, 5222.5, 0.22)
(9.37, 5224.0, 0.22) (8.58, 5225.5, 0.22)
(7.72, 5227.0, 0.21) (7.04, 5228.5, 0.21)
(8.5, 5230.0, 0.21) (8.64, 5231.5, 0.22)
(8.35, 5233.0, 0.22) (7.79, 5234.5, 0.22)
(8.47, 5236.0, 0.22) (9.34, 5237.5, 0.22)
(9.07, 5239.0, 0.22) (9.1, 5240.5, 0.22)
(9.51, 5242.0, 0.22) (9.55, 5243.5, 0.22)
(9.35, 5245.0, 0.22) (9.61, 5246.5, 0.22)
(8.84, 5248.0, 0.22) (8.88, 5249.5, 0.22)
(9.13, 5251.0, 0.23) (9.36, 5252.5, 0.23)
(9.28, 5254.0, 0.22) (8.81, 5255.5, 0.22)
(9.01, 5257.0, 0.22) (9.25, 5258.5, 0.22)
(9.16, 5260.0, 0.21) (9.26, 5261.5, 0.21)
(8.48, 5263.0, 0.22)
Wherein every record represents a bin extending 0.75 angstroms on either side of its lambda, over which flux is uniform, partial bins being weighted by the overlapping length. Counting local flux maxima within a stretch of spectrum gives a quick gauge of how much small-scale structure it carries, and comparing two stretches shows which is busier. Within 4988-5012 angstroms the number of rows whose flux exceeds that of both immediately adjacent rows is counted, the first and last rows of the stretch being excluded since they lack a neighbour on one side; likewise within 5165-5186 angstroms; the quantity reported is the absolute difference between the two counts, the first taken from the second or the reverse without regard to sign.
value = 1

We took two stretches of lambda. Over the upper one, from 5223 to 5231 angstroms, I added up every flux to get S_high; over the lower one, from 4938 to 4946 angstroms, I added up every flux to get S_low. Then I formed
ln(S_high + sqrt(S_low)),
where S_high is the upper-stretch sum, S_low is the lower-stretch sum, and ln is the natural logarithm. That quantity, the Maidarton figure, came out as 3.87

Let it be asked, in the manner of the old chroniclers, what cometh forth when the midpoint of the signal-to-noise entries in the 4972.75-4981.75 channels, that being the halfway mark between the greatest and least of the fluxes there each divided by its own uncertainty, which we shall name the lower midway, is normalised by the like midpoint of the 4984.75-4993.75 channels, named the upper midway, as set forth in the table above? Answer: 1.03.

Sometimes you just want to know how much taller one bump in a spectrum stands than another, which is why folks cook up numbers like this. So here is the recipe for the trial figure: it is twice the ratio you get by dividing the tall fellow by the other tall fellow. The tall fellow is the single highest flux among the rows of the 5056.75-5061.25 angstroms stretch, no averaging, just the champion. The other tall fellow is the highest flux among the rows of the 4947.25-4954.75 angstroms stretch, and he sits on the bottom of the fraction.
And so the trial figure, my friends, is 1.97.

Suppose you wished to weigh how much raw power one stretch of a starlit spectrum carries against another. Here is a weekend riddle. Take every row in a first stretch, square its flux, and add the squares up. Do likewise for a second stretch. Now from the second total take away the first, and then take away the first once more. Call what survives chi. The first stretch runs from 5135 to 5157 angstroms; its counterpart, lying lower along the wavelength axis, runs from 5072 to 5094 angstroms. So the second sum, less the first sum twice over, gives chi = -674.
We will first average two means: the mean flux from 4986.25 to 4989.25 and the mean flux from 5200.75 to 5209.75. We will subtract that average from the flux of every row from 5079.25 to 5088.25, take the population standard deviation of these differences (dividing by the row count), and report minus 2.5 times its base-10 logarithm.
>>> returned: 0.76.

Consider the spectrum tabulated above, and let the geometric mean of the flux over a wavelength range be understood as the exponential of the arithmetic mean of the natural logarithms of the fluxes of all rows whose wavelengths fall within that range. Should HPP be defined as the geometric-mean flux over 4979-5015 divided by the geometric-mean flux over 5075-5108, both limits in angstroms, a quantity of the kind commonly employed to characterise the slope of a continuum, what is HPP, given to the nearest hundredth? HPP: 1.03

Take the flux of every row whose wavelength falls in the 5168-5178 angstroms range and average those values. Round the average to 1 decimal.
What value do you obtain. 5.0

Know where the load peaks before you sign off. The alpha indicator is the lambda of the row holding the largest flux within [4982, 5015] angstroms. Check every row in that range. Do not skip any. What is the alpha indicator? 4988.5 angstroms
